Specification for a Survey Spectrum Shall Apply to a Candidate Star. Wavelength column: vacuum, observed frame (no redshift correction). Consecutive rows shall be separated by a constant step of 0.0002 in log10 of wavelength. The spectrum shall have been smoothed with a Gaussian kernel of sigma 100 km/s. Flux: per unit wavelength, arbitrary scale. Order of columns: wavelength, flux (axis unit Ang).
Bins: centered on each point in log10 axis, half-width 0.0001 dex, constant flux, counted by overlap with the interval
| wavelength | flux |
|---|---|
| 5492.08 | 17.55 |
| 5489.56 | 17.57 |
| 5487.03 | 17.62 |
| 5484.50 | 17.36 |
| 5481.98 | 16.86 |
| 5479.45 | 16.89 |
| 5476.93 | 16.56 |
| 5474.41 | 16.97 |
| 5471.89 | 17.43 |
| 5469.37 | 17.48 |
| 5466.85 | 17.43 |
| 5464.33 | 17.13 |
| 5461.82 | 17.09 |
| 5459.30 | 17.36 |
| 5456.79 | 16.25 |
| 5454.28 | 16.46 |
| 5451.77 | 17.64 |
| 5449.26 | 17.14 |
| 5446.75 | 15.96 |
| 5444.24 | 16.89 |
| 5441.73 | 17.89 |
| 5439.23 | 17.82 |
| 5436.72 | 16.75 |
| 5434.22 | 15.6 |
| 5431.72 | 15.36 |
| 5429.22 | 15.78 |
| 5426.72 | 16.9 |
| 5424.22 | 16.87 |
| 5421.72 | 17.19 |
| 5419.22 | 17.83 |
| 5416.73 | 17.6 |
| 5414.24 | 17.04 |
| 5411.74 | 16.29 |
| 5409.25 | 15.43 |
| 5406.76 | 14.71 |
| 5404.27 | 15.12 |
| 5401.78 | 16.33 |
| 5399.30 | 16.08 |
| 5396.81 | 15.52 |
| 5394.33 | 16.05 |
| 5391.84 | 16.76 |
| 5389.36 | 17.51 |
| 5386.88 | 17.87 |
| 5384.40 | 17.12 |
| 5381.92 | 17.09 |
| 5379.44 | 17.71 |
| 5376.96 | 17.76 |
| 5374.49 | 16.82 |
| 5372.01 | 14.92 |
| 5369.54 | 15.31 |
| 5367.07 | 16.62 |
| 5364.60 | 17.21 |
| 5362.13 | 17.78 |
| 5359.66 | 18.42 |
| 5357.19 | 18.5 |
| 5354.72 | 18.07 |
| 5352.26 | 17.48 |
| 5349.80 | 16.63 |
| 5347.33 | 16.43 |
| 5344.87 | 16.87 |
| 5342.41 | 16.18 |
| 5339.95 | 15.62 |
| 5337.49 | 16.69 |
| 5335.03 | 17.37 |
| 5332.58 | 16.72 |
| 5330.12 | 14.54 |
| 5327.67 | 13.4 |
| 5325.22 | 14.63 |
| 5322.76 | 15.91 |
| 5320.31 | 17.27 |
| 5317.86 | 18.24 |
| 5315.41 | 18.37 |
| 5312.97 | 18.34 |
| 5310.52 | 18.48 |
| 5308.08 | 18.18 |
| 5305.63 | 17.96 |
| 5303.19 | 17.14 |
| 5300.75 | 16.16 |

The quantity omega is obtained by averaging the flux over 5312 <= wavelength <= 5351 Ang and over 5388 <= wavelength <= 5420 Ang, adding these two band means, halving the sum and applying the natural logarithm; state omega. 2.80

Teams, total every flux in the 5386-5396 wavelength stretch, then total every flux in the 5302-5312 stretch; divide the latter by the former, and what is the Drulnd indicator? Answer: 1.1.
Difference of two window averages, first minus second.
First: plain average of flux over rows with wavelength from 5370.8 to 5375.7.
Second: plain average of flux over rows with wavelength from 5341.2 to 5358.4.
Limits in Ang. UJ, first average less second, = -1.3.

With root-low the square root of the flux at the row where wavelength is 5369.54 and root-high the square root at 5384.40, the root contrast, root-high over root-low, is 1.06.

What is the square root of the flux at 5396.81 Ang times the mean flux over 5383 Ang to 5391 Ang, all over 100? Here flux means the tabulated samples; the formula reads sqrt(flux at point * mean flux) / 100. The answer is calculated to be 0.165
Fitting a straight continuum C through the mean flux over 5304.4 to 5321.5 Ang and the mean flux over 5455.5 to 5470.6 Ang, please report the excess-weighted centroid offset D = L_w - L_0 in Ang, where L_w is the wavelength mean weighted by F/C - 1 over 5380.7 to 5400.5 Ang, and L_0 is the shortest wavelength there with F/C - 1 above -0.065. 12.3 Ang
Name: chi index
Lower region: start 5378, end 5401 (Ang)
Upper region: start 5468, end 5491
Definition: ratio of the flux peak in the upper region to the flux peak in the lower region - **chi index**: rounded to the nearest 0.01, 0.99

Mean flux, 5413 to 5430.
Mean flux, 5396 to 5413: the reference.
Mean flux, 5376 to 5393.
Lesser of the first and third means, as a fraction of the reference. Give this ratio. 1.09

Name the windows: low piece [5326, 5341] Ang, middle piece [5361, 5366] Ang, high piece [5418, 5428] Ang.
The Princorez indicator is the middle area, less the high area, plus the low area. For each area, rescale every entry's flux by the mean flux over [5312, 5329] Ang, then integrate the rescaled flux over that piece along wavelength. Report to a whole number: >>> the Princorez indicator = 9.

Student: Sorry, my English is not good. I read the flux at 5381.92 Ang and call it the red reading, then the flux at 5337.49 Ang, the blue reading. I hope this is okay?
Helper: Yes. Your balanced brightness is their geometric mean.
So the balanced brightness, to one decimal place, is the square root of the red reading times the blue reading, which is 16.9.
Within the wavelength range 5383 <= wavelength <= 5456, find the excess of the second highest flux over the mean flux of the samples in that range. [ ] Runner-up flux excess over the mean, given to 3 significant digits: 1.27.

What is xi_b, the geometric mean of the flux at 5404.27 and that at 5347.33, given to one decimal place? 15.8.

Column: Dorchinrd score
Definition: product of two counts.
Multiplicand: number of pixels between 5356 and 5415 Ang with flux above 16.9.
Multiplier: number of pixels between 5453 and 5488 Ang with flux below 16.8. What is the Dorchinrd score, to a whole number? 33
